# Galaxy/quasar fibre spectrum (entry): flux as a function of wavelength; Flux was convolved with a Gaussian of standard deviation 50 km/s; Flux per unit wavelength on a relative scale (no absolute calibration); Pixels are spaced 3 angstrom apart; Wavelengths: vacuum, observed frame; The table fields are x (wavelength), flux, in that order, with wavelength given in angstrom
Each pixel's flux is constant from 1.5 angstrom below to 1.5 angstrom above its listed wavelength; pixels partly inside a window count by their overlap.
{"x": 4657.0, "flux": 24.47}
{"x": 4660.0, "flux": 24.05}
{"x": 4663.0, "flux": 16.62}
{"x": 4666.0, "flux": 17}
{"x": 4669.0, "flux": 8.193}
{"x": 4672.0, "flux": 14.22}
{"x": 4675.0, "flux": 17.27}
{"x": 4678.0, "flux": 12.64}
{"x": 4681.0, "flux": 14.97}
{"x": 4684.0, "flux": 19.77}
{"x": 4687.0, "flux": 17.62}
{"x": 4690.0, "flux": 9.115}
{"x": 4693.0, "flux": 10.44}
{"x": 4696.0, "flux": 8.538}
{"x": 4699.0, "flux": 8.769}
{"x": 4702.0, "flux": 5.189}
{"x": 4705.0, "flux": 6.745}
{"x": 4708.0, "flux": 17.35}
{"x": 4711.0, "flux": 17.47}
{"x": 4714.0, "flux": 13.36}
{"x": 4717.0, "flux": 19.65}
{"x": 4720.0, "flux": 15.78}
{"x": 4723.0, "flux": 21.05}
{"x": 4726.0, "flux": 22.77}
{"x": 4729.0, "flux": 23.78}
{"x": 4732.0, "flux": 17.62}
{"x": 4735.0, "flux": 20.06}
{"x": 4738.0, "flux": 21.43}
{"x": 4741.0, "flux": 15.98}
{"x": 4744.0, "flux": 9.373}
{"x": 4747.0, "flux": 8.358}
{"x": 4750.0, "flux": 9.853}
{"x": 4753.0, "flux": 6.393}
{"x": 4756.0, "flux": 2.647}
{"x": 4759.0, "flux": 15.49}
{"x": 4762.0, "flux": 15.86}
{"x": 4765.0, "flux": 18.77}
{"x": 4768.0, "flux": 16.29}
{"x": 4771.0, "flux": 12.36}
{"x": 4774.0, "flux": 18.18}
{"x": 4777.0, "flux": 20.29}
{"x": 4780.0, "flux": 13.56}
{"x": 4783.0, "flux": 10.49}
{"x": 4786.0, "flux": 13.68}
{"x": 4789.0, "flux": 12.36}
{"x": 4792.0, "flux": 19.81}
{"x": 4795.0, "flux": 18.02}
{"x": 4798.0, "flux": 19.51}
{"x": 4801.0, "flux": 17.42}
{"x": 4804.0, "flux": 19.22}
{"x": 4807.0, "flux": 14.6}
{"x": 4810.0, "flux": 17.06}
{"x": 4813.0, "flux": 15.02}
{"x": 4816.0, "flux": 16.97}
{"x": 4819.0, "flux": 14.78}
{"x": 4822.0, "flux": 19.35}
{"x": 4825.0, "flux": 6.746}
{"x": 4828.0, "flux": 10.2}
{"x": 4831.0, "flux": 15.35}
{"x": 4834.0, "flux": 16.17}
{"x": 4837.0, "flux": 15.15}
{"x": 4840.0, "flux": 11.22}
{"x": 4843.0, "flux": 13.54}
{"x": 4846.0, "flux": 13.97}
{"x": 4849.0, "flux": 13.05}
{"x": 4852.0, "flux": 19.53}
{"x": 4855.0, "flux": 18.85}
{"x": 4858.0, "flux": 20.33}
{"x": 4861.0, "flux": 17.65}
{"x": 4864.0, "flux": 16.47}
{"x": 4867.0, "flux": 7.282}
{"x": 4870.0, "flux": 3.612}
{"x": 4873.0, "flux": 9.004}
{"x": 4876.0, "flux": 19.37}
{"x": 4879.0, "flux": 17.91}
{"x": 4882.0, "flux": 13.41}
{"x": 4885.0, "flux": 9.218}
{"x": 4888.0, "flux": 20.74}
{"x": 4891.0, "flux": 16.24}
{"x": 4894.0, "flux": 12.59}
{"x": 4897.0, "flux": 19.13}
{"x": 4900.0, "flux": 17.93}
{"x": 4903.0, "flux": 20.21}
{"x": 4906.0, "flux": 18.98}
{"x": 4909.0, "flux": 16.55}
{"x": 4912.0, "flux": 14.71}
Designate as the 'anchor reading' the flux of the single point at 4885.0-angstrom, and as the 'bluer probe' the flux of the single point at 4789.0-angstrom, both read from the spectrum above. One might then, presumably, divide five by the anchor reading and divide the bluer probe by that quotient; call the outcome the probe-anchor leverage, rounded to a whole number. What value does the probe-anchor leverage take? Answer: 23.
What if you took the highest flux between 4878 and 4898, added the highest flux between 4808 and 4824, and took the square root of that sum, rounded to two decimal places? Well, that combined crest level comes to 6.33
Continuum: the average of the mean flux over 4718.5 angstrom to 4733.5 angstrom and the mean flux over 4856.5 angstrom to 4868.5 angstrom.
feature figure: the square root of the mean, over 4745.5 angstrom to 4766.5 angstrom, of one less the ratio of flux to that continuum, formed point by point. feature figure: 0.62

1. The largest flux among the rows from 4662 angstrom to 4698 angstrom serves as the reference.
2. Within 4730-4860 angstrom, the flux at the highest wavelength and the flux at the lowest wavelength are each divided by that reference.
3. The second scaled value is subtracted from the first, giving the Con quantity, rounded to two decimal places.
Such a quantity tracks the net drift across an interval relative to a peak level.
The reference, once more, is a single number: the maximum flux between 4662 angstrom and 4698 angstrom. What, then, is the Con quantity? 0.14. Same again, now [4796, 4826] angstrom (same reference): -0.65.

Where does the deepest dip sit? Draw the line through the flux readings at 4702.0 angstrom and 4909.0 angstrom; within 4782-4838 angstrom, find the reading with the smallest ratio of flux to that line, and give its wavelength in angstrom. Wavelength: 4825.0 angstrom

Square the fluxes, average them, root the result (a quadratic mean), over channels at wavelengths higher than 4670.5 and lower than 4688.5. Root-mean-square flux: 16.3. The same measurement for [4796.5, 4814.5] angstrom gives 17.2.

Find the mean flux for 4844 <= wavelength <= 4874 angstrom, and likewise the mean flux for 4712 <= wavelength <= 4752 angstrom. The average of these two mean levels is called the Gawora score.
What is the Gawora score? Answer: 15.4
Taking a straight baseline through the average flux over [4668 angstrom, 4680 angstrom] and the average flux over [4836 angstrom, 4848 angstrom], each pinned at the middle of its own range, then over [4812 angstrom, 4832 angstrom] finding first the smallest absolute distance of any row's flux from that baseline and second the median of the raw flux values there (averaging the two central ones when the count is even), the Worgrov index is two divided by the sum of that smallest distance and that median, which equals 0.122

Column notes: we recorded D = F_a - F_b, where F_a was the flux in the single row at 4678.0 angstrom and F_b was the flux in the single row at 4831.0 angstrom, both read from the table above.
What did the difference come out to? -3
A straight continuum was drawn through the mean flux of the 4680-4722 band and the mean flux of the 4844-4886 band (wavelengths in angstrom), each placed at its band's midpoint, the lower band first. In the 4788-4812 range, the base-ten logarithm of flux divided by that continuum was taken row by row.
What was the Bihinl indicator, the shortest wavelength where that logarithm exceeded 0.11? 4792.0 angstrom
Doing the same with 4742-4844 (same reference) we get 4765.0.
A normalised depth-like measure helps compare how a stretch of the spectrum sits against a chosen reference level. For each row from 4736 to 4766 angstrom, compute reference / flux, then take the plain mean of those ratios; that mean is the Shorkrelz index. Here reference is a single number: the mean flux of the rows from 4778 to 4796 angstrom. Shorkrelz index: 1.69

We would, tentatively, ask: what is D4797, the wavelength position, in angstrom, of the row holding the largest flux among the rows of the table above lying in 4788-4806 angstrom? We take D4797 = 4792.0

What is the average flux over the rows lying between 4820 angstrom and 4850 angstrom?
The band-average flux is 13.5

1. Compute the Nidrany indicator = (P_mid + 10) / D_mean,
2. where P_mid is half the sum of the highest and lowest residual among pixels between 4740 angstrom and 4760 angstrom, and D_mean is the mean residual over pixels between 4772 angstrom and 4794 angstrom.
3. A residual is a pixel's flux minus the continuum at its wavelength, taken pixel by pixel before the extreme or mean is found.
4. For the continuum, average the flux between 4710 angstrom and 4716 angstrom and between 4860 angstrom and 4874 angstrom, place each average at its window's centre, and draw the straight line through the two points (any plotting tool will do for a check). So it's 2.30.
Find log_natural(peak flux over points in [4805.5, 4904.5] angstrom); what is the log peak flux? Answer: 3.03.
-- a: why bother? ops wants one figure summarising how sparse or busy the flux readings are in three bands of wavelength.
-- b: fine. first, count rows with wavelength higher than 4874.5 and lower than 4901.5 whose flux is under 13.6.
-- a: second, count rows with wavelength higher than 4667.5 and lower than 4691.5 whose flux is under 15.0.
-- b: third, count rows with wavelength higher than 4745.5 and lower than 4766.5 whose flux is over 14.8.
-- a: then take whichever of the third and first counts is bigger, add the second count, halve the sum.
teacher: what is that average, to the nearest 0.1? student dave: 4.0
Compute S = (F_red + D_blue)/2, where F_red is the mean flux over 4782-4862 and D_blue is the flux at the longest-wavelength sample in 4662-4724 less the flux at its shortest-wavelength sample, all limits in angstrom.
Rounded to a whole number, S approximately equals 10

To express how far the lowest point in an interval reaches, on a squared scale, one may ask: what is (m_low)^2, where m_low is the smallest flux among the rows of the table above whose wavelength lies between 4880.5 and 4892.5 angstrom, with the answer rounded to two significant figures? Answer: 85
